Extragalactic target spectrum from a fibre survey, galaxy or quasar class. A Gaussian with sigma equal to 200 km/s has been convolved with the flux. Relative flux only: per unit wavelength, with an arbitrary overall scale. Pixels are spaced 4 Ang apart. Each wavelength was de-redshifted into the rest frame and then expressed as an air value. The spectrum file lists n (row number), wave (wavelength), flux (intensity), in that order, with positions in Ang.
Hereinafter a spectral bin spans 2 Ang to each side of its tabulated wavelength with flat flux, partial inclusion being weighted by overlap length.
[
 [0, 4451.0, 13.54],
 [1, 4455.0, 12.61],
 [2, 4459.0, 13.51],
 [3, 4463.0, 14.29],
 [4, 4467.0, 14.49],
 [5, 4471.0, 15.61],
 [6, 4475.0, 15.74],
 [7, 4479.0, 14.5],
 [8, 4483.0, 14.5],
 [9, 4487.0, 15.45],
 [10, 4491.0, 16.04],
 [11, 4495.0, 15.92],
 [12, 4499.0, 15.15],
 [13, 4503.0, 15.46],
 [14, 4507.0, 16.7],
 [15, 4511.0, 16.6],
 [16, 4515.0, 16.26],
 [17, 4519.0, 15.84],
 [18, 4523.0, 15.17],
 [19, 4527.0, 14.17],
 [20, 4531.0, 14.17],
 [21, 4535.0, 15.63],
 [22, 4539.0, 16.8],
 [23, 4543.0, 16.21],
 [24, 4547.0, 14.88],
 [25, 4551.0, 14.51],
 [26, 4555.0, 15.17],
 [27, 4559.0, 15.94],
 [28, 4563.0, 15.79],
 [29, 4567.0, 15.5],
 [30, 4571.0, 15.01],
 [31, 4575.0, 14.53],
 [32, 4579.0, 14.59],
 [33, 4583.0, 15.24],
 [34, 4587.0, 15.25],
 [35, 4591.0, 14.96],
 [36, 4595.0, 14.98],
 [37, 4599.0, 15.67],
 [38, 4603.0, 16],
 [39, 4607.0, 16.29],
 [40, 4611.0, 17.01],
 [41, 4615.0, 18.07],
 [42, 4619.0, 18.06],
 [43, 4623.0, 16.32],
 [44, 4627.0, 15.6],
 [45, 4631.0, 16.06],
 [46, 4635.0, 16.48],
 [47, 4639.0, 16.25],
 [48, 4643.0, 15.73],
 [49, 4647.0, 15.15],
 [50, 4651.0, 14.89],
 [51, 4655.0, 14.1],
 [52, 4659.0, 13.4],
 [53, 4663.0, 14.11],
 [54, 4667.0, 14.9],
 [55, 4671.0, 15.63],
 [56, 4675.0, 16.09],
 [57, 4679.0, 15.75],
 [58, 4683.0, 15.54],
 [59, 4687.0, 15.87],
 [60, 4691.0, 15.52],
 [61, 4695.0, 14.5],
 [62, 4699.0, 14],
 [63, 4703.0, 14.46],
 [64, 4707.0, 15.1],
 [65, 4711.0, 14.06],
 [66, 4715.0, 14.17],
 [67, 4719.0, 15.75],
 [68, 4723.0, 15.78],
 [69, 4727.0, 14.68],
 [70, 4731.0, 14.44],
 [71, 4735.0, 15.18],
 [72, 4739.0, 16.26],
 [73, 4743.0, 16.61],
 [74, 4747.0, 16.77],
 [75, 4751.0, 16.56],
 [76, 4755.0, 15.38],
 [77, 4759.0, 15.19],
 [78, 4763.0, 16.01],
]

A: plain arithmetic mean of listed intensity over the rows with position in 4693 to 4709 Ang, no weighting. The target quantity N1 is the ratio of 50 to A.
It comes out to 3.44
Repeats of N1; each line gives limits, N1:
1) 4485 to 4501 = 3.20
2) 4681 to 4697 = 3.26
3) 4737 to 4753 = 3.02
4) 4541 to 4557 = 3.29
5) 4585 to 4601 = 3.29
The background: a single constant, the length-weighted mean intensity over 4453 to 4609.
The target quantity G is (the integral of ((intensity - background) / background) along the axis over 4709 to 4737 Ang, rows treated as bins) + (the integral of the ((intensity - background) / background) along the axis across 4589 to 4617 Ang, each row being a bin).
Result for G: 0.9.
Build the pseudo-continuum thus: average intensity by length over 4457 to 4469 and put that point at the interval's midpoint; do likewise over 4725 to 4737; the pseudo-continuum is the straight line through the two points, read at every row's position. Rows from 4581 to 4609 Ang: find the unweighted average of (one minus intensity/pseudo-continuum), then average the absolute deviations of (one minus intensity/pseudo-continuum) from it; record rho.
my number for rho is 0.029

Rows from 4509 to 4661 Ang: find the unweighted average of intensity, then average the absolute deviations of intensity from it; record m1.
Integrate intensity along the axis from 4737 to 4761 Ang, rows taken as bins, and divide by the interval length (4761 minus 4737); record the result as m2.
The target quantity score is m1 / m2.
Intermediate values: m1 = 0.78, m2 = 16.1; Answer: 0.049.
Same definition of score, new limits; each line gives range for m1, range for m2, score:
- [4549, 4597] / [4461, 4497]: 0.024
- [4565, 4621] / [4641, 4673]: 0.062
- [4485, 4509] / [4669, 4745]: 0.028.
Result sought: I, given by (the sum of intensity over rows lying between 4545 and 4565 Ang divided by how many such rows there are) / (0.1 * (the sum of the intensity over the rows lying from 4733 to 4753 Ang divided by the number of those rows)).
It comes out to 9.37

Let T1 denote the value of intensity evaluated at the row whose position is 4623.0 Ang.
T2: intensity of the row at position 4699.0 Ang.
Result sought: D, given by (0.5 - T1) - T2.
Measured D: -29.8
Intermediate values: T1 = 16.32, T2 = 14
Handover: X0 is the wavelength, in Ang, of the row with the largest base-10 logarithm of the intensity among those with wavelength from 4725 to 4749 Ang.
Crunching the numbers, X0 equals 4747.0 Ang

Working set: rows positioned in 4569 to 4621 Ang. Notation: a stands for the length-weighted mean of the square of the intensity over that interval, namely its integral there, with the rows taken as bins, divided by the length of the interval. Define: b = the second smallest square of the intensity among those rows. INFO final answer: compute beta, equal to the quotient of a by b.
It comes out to 1.18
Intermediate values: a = 252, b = 213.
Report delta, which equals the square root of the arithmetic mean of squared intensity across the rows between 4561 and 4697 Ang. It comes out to 15.6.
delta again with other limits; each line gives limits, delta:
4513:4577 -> 15.4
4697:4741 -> 14.9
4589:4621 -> 16.4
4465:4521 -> 15.6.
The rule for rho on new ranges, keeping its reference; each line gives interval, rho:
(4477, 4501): 0.038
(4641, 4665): 0.049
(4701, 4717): 0.023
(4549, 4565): 0.035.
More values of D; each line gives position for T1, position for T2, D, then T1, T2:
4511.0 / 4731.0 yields -30.5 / 16.6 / 14.44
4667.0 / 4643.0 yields -30.1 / 14.9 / 15.73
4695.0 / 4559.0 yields -29.9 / 14.5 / 15.94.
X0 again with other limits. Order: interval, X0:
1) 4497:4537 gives 4507.0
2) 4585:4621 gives 4615.0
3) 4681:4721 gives 4687.0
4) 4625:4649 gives 4635.0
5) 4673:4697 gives 4675.0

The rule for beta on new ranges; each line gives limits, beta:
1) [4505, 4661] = 1.23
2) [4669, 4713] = 1.16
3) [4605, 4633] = 1.09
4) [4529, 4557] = 1.12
